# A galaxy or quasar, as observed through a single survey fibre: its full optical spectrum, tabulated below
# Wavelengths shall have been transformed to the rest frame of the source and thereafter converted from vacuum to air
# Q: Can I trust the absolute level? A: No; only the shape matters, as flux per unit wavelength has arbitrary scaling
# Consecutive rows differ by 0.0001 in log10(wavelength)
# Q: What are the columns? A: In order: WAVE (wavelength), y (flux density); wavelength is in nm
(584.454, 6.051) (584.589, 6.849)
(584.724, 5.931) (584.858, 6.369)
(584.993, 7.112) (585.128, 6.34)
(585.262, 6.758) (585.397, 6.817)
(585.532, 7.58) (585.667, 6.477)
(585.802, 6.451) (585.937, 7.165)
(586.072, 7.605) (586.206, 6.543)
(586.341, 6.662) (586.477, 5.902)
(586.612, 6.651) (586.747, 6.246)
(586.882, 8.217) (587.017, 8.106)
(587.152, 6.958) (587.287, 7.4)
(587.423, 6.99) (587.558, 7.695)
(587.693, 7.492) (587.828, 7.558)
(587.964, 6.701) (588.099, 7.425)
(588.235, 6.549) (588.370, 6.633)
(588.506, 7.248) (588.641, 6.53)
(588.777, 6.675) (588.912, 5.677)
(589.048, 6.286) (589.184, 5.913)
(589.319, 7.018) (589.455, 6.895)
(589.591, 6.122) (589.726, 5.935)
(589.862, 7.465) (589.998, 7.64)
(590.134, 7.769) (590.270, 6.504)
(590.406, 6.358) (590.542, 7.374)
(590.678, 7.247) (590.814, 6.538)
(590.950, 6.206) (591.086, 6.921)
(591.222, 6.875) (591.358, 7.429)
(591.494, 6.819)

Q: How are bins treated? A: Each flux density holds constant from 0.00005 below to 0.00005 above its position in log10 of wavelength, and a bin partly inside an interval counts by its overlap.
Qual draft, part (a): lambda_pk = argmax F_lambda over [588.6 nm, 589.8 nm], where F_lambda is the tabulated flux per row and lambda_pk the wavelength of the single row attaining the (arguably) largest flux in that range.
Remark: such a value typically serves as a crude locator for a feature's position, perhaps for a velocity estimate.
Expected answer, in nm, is 589.319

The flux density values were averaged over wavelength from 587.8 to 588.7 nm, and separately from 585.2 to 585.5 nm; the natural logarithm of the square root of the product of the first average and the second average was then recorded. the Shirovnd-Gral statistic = 1.93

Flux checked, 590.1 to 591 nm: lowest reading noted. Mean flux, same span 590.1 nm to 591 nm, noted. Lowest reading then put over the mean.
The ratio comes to 0.91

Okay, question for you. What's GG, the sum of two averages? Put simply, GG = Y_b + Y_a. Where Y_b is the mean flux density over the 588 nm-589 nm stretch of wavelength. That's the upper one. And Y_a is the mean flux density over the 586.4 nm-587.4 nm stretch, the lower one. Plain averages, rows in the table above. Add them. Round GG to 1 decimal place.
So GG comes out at 13.7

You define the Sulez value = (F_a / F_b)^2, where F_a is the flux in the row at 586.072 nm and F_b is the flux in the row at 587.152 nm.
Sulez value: 1.19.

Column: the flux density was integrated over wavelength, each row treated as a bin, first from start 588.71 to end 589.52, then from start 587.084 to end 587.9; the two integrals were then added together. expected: 11.2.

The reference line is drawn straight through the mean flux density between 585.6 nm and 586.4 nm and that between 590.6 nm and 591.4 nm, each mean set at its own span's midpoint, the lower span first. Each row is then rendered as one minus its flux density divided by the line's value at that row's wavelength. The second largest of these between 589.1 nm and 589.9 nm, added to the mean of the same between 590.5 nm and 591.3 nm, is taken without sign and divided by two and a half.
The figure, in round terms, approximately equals 0.054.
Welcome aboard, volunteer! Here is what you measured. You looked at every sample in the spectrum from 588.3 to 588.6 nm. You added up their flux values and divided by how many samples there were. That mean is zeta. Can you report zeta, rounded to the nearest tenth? 6.9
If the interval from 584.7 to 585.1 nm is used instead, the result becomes 6.5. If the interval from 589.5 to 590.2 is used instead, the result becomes 7.0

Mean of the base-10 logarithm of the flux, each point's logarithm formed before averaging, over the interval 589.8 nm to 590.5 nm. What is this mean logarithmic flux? 0.85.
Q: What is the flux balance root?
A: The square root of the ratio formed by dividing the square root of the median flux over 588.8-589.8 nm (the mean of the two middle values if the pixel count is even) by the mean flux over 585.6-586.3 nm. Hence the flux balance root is 0.601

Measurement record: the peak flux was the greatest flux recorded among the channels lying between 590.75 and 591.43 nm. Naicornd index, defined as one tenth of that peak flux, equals 0.743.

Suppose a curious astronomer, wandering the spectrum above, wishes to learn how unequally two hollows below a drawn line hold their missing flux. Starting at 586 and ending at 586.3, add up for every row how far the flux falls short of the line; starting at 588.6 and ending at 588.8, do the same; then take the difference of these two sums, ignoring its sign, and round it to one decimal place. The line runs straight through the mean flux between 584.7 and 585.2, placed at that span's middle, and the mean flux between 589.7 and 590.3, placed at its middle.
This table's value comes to 1.6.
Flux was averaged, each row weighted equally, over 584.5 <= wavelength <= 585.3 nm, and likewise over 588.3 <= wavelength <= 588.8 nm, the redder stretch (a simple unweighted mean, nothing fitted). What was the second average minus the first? 0.2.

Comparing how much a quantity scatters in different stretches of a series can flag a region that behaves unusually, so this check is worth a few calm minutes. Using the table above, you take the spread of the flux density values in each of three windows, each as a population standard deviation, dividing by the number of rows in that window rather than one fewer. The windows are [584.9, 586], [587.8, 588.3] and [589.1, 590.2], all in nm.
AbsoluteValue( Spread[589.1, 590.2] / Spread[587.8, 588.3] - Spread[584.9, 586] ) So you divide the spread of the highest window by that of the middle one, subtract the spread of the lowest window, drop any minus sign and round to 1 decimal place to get 1.2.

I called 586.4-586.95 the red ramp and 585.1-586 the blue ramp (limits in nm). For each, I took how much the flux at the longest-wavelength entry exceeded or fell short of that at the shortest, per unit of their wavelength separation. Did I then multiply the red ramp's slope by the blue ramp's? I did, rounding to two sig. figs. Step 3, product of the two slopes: 5.8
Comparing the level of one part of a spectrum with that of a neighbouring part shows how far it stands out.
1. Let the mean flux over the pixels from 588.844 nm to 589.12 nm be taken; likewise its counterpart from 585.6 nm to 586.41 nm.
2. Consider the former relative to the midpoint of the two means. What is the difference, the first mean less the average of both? -0.4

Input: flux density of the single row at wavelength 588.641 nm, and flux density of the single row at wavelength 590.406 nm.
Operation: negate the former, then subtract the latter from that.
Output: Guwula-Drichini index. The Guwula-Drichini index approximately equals -12.9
